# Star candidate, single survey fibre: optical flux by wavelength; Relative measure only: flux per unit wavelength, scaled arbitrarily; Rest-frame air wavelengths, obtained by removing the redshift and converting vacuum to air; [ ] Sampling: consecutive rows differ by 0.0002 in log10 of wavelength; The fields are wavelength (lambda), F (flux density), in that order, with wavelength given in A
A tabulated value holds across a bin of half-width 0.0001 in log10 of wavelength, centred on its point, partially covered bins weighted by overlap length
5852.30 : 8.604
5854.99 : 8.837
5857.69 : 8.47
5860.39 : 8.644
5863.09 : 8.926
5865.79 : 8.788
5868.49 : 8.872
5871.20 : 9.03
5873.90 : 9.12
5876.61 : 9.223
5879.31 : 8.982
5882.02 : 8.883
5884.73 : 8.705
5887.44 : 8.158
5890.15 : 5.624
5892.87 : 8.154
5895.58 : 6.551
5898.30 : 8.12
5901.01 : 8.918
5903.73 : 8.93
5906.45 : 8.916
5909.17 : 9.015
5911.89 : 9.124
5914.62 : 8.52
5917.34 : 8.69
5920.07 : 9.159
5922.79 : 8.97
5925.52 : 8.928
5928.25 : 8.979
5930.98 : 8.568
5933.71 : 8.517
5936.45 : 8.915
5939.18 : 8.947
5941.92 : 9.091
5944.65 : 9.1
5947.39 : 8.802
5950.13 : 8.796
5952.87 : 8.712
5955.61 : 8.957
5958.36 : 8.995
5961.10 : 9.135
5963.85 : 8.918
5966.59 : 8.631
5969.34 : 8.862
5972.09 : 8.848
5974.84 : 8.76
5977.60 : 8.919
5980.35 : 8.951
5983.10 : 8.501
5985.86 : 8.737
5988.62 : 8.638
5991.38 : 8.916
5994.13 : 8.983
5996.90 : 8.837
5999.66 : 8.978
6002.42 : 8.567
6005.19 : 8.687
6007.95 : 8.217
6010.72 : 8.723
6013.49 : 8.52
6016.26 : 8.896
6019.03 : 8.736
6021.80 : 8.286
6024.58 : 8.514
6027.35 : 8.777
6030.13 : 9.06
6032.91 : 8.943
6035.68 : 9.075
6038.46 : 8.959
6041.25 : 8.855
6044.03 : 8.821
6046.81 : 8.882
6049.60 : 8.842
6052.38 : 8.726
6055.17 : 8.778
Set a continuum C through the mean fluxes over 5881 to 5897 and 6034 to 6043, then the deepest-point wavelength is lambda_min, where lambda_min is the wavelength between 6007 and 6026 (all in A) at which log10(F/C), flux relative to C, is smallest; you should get 6021.80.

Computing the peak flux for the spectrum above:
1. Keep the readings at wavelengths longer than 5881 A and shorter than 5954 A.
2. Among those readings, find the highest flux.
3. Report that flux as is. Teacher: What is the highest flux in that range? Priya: 9.159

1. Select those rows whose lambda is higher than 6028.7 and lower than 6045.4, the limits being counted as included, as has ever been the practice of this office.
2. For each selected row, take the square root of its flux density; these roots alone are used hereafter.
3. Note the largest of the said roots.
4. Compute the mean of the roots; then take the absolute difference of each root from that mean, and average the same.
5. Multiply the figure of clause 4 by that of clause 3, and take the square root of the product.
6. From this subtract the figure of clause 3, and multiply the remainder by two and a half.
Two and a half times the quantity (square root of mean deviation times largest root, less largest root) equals -7.03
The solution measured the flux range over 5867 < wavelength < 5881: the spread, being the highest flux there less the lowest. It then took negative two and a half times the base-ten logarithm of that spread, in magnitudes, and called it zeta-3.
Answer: 1.1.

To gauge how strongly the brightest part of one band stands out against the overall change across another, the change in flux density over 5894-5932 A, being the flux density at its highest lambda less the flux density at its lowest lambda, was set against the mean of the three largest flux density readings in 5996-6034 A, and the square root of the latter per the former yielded 2.1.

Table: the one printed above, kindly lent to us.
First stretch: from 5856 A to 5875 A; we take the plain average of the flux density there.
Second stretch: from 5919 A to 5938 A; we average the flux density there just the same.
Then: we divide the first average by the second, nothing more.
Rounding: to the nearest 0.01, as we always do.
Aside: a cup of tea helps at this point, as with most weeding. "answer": 1.00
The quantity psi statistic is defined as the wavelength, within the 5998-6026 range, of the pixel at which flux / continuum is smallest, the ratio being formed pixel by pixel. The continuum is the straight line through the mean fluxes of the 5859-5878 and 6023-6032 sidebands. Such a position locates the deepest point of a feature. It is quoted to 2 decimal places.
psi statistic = 6007.95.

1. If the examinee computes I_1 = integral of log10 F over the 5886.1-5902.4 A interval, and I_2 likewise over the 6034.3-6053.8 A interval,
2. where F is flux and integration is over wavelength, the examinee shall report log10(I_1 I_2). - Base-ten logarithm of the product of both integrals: 2.42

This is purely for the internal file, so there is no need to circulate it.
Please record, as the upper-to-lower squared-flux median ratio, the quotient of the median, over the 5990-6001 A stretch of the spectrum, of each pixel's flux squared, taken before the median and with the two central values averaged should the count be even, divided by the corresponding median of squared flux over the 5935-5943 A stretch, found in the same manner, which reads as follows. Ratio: 1.00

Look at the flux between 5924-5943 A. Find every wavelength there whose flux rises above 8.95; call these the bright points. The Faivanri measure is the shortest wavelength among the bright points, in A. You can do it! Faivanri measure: 5928.25 A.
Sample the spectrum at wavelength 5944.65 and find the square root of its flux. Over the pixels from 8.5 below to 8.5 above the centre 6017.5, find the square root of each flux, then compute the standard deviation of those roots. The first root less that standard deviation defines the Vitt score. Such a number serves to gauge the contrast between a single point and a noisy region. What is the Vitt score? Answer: 2.98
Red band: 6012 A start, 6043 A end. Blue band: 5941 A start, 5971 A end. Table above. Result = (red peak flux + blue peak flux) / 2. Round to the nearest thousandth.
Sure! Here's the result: 9.105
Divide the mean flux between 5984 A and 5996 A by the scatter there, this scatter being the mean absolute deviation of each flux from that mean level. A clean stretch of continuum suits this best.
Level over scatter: 67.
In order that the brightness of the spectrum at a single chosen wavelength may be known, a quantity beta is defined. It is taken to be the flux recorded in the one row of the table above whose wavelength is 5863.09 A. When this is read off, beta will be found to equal 8.926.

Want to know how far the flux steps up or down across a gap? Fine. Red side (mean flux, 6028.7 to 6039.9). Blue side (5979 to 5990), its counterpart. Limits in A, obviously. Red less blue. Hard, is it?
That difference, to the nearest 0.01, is 0.30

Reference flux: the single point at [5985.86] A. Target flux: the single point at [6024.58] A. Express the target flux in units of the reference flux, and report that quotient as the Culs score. 0.974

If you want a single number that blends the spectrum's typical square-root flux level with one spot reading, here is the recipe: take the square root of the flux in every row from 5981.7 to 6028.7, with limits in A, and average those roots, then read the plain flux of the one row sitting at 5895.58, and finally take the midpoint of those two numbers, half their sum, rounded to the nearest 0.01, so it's 4.75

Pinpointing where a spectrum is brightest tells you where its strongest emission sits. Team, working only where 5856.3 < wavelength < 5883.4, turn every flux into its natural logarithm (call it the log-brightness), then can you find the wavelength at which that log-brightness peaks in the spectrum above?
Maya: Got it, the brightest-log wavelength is 5876.61 A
